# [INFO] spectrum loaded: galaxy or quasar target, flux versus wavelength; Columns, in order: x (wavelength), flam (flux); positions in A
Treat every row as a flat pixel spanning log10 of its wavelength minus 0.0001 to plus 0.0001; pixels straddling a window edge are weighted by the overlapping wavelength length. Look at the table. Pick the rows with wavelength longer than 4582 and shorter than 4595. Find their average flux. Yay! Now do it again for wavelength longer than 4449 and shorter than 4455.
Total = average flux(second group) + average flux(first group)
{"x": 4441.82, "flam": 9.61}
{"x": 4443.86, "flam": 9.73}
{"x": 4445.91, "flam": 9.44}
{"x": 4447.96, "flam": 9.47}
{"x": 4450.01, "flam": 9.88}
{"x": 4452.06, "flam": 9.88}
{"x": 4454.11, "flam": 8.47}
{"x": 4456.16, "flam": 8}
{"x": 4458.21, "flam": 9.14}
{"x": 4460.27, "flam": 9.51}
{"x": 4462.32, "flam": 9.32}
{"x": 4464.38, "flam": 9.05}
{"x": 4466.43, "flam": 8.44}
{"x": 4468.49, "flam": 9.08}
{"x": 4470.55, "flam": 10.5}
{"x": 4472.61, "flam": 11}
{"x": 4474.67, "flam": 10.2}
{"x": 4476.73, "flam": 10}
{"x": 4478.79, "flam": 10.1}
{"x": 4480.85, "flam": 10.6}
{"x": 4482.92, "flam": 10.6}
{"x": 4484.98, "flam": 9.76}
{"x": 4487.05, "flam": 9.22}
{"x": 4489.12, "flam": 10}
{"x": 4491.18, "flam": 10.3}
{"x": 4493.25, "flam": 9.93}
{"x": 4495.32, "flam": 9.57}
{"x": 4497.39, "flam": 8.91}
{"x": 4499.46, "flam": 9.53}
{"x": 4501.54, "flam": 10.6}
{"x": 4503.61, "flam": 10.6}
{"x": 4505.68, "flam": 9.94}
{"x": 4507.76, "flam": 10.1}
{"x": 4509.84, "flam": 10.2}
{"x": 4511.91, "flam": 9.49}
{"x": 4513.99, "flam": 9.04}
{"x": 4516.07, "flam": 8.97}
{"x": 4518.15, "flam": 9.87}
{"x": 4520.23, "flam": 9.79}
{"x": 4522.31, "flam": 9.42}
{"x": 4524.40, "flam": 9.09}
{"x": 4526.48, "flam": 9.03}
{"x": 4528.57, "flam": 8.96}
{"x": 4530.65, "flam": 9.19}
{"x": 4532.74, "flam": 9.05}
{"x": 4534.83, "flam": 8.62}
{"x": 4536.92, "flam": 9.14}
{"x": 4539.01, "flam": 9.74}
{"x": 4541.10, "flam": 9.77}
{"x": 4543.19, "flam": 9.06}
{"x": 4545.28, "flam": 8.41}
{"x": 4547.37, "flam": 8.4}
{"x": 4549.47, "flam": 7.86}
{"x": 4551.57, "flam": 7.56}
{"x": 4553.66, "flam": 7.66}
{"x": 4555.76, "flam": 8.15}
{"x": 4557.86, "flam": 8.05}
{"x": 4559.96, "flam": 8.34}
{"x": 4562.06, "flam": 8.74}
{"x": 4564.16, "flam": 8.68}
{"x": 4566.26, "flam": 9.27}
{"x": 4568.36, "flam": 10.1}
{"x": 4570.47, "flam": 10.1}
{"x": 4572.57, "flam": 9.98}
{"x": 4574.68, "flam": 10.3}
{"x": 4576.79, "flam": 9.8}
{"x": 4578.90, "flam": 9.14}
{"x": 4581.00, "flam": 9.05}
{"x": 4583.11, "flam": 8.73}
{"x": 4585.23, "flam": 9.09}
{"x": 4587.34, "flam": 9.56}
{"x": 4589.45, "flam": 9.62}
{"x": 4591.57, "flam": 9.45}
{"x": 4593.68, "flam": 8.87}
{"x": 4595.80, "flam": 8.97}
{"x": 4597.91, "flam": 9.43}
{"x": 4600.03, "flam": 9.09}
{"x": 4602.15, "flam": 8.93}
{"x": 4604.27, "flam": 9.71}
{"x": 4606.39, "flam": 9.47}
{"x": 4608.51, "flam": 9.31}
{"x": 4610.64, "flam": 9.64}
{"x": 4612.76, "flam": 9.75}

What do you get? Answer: 18.6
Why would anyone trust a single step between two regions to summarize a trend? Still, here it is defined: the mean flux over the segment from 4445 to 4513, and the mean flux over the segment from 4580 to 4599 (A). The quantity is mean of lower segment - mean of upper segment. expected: 0.53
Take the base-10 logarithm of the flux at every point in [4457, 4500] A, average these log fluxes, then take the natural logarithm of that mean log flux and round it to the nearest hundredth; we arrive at -0.01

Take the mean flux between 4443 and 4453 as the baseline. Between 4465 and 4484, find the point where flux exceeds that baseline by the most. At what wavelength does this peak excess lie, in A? 4472.61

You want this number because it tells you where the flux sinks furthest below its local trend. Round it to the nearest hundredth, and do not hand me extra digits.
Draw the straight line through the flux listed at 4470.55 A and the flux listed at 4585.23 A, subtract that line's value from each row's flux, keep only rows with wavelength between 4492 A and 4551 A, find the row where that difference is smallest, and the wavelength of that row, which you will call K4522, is 4549.47 A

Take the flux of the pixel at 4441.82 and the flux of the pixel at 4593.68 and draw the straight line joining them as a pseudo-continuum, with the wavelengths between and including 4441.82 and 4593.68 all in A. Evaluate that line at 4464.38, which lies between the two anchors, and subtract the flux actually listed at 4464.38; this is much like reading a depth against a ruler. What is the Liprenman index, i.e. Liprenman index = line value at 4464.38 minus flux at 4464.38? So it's 0.5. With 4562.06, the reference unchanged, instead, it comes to 0.3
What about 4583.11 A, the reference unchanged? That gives 0.2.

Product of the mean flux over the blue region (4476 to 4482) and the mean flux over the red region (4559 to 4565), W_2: 88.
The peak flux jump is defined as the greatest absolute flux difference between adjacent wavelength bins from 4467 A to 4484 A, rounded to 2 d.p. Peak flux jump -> 1.42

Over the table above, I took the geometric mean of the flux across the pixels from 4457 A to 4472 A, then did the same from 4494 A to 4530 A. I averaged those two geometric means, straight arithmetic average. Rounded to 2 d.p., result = 9.43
